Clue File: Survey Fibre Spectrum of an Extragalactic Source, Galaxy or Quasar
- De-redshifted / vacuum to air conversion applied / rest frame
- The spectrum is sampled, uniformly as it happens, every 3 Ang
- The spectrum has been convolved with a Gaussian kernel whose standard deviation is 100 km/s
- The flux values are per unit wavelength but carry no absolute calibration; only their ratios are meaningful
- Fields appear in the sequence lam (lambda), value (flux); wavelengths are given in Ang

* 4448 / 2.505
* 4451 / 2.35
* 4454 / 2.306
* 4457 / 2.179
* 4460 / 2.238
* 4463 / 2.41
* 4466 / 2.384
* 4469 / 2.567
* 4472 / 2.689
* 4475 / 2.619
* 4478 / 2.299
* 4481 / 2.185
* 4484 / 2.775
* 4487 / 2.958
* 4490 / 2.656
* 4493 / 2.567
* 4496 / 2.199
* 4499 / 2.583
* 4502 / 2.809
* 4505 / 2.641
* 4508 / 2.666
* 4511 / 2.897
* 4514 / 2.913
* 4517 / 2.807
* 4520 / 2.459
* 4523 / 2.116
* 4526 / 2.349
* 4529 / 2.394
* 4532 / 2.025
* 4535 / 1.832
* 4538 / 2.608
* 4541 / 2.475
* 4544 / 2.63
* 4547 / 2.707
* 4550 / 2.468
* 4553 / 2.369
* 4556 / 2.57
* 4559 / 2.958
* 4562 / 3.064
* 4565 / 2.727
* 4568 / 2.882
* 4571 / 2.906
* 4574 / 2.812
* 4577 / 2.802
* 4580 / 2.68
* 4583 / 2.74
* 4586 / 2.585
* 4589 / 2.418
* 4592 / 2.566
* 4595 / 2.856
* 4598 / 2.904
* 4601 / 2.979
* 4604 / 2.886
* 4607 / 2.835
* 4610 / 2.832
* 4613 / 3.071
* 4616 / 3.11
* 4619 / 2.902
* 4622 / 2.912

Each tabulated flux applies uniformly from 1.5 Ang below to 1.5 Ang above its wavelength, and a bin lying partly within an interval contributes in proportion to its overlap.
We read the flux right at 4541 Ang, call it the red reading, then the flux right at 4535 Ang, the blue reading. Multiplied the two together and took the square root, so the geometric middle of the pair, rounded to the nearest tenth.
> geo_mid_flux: 2.1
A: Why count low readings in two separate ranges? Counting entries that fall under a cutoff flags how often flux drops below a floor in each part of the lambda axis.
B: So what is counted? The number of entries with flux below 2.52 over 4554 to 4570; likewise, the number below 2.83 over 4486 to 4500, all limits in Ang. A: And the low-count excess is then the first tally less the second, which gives -4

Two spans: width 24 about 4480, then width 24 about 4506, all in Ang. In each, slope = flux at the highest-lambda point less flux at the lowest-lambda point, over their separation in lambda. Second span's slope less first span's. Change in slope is 0.025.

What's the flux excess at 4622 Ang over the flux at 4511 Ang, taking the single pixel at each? 0.0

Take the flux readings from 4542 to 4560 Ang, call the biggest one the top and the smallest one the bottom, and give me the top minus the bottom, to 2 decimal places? 0.59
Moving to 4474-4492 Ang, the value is 0.77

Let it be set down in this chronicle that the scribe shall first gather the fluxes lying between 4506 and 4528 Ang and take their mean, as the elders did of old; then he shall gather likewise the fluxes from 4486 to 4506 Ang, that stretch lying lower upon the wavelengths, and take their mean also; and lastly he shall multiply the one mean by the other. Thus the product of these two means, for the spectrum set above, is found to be 6.8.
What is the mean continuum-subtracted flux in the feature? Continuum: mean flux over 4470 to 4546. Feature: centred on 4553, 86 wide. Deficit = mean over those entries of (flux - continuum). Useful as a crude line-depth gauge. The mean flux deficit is 0.08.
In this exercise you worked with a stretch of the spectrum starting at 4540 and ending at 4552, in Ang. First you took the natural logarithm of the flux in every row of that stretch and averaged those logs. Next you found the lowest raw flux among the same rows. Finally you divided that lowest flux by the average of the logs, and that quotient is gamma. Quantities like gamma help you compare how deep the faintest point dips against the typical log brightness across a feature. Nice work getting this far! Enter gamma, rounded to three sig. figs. 2.62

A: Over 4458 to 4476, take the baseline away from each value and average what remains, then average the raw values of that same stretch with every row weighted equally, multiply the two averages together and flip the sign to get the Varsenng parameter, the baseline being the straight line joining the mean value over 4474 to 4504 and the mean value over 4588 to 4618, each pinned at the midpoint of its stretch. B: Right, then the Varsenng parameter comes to 0.1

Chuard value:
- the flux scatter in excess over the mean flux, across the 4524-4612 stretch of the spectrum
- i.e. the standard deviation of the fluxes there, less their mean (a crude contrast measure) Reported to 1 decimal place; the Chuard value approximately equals -2.4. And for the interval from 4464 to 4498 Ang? -2.3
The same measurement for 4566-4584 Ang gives -2.7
